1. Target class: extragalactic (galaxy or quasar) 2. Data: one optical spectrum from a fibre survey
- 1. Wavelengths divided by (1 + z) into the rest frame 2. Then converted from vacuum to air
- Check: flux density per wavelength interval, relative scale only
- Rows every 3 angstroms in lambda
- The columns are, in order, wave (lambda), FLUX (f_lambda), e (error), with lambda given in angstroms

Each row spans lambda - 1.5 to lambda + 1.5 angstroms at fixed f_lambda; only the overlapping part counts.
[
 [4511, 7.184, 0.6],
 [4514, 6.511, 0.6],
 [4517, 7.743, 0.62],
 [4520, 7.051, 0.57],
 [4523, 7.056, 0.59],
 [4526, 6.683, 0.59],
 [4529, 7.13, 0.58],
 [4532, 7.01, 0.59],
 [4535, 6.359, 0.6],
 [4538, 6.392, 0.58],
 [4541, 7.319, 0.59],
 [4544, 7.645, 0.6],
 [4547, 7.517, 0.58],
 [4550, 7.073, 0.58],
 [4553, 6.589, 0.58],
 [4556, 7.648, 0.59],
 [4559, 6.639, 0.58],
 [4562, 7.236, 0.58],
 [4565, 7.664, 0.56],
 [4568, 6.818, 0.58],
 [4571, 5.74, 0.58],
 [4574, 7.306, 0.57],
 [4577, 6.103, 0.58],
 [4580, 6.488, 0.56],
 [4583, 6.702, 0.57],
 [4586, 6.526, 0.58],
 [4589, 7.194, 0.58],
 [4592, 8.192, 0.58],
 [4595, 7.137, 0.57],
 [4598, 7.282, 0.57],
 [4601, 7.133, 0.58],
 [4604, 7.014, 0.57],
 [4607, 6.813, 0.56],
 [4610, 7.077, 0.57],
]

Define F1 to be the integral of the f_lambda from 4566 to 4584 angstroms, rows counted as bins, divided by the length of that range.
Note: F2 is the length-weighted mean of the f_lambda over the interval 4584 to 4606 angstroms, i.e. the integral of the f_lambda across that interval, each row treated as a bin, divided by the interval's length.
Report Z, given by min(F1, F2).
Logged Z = 6.55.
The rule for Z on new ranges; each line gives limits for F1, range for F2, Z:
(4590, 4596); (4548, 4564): 7.07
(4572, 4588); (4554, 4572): 6.62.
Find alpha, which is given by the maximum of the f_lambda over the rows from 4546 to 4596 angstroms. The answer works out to 8.192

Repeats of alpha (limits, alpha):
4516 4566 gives 7.743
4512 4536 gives 7.743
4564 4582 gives 7.664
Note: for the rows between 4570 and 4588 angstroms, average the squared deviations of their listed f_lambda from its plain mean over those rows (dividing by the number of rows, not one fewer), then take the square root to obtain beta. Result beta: 0.487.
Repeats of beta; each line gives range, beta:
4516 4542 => 0.415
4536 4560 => 0.474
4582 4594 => 0.648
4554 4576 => 0.628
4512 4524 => 0.437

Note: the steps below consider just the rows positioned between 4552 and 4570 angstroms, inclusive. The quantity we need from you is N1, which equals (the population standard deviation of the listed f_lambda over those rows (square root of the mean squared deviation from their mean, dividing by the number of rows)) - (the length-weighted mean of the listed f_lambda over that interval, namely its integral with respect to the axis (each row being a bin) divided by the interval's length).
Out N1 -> -6.63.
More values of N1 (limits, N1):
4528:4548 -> -6.57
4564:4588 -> -6.08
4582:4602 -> -6.69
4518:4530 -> -6.83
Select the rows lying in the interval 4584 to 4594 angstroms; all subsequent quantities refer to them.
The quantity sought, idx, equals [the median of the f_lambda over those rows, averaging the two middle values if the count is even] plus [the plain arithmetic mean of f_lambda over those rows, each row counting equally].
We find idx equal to 14.5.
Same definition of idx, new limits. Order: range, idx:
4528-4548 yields 14.2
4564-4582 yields 13.3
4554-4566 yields 14.7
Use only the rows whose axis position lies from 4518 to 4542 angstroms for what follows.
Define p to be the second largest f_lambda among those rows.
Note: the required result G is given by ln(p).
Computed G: 1.96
